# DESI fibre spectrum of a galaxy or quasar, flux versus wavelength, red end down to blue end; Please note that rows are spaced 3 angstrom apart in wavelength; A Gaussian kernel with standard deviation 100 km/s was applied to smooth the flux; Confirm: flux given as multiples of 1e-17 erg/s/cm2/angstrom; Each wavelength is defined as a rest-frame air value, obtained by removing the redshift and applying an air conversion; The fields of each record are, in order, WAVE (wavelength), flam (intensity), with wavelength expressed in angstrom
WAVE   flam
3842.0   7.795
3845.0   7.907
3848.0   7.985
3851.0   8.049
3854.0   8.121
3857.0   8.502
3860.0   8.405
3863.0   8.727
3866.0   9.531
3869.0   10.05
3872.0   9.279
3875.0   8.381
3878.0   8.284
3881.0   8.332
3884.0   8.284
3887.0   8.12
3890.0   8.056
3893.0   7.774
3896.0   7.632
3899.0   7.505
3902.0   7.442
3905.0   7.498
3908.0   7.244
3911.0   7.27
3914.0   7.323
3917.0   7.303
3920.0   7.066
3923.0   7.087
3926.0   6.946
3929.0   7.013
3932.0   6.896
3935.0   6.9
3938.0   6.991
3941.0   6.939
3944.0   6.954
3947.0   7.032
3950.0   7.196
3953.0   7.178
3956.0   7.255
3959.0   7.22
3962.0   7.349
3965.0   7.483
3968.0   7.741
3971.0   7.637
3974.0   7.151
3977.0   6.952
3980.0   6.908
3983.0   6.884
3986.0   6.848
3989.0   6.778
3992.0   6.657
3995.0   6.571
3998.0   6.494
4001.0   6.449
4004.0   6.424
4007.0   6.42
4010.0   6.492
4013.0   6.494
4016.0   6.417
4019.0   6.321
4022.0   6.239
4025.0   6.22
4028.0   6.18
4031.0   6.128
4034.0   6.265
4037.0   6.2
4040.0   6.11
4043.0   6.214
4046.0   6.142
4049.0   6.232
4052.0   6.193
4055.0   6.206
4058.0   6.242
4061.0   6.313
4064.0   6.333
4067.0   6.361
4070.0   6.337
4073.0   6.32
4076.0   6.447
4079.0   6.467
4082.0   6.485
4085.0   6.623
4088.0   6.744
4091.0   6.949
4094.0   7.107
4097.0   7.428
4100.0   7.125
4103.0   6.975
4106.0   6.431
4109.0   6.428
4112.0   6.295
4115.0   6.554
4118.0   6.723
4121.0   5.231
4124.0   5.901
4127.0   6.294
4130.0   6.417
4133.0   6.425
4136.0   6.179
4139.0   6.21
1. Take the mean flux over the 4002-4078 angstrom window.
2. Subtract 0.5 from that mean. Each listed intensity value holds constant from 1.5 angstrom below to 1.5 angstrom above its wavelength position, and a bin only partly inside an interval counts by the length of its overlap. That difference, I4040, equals 5.8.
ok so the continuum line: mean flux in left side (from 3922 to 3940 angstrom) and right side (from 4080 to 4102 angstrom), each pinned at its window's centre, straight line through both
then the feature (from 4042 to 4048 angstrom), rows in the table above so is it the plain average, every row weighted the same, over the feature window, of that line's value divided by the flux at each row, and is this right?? 1.12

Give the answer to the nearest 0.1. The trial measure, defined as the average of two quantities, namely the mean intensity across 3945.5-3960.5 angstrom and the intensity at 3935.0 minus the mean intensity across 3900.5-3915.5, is 3.4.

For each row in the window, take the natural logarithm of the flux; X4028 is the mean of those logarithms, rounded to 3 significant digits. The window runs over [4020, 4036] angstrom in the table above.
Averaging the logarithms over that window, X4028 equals 1.83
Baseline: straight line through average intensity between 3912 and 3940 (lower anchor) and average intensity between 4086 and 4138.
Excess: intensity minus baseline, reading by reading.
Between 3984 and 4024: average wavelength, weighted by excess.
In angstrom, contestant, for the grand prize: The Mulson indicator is 4007.9 angstrom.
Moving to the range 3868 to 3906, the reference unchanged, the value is 3880.4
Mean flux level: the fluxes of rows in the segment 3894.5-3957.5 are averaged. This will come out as 7.2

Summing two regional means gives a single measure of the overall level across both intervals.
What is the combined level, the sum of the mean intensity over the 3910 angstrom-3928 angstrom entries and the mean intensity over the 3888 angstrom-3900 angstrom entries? 14.9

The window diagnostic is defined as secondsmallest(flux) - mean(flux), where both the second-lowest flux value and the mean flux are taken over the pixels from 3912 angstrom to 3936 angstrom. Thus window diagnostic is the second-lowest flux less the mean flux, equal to -0.17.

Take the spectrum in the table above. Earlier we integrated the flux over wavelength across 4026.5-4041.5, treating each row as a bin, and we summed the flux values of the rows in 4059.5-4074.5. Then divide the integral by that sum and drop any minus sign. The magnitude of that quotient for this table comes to 2.9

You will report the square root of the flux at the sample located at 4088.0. 2.60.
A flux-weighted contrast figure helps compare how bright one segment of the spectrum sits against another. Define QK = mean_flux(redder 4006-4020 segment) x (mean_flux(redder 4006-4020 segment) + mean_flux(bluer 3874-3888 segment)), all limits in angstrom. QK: 95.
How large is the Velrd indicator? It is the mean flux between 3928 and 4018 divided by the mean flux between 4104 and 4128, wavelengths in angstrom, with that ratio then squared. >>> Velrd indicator 1.23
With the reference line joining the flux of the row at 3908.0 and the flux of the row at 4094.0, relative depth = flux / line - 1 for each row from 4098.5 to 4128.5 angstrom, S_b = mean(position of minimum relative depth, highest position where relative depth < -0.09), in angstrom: 4124.0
